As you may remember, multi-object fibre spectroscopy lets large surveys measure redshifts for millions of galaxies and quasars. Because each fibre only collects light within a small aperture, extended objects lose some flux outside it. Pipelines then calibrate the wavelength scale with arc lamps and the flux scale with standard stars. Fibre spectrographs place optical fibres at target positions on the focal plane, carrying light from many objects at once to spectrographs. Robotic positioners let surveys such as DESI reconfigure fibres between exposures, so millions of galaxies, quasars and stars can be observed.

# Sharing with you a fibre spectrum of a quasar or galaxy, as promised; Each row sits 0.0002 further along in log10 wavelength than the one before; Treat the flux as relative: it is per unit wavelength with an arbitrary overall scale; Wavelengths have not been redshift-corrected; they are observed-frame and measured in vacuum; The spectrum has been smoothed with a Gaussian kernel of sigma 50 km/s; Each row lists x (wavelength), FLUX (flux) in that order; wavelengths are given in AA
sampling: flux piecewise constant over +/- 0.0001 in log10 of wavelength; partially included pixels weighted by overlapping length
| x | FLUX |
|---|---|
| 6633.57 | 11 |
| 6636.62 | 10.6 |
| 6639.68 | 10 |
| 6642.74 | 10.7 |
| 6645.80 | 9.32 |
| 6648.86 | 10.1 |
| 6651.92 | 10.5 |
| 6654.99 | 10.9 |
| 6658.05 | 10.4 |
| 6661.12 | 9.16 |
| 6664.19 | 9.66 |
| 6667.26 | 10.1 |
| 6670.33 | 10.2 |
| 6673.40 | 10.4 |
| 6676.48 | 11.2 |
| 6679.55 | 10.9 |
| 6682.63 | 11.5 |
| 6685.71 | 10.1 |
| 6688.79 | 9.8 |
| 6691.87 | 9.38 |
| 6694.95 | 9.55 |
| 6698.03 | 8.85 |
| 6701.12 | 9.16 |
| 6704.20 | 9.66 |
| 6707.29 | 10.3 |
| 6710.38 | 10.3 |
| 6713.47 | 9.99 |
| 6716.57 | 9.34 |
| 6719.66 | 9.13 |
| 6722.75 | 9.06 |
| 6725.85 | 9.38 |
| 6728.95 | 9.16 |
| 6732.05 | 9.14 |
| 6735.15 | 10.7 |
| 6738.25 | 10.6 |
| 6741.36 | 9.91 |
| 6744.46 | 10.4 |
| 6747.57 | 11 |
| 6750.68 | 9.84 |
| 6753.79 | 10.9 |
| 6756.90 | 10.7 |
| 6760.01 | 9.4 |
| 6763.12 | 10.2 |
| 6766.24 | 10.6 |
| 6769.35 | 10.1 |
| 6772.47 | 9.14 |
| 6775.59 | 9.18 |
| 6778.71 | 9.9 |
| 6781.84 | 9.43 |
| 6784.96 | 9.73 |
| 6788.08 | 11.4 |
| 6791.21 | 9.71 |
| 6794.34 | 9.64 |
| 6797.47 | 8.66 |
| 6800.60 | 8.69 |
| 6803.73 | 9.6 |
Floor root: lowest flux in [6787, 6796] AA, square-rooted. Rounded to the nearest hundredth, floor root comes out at 3.10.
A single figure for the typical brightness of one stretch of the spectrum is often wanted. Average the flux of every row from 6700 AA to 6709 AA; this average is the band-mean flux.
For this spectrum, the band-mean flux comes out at 9.7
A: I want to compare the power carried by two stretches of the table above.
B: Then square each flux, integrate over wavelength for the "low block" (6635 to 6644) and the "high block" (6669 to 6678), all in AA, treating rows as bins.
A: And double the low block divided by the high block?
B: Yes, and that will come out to 1.93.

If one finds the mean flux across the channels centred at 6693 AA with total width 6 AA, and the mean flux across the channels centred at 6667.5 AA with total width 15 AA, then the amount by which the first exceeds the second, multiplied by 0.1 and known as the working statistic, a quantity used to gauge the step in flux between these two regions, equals -0.044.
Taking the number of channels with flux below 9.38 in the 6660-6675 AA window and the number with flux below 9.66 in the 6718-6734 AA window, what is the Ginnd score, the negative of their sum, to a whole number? -6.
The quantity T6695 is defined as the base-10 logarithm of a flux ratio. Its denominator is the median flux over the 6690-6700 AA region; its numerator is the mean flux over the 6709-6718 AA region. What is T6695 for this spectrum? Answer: 0.022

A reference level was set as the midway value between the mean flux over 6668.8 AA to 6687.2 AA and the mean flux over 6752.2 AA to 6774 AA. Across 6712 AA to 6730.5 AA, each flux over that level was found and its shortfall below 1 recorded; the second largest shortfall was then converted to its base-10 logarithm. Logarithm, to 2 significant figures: -0.90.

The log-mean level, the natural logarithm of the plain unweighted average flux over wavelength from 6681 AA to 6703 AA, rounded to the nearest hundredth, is 2.28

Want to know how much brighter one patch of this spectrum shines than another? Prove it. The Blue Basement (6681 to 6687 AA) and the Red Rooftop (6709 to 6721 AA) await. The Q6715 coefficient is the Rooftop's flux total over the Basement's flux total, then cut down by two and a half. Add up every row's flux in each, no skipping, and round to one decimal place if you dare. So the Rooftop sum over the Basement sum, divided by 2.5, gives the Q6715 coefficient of 0.7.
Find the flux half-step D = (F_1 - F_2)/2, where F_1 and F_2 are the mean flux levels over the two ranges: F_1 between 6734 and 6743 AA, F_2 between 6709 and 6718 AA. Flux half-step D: 0.3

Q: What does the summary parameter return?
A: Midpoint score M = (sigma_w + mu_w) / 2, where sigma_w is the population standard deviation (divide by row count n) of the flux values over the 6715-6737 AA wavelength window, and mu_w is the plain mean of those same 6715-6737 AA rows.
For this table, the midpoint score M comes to 4.98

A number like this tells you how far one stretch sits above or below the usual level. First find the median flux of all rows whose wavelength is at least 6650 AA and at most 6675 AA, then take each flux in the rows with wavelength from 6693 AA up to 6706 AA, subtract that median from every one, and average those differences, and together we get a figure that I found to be -1.0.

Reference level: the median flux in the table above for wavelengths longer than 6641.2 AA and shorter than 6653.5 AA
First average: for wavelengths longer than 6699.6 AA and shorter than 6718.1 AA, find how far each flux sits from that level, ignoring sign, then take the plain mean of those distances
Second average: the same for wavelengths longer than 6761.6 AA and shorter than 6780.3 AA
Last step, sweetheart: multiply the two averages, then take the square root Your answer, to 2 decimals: 0.53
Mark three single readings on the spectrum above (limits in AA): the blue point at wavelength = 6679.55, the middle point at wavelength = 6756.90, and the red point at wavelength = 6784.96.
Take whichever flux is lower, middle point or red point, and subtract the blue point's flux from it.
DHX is -1.2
